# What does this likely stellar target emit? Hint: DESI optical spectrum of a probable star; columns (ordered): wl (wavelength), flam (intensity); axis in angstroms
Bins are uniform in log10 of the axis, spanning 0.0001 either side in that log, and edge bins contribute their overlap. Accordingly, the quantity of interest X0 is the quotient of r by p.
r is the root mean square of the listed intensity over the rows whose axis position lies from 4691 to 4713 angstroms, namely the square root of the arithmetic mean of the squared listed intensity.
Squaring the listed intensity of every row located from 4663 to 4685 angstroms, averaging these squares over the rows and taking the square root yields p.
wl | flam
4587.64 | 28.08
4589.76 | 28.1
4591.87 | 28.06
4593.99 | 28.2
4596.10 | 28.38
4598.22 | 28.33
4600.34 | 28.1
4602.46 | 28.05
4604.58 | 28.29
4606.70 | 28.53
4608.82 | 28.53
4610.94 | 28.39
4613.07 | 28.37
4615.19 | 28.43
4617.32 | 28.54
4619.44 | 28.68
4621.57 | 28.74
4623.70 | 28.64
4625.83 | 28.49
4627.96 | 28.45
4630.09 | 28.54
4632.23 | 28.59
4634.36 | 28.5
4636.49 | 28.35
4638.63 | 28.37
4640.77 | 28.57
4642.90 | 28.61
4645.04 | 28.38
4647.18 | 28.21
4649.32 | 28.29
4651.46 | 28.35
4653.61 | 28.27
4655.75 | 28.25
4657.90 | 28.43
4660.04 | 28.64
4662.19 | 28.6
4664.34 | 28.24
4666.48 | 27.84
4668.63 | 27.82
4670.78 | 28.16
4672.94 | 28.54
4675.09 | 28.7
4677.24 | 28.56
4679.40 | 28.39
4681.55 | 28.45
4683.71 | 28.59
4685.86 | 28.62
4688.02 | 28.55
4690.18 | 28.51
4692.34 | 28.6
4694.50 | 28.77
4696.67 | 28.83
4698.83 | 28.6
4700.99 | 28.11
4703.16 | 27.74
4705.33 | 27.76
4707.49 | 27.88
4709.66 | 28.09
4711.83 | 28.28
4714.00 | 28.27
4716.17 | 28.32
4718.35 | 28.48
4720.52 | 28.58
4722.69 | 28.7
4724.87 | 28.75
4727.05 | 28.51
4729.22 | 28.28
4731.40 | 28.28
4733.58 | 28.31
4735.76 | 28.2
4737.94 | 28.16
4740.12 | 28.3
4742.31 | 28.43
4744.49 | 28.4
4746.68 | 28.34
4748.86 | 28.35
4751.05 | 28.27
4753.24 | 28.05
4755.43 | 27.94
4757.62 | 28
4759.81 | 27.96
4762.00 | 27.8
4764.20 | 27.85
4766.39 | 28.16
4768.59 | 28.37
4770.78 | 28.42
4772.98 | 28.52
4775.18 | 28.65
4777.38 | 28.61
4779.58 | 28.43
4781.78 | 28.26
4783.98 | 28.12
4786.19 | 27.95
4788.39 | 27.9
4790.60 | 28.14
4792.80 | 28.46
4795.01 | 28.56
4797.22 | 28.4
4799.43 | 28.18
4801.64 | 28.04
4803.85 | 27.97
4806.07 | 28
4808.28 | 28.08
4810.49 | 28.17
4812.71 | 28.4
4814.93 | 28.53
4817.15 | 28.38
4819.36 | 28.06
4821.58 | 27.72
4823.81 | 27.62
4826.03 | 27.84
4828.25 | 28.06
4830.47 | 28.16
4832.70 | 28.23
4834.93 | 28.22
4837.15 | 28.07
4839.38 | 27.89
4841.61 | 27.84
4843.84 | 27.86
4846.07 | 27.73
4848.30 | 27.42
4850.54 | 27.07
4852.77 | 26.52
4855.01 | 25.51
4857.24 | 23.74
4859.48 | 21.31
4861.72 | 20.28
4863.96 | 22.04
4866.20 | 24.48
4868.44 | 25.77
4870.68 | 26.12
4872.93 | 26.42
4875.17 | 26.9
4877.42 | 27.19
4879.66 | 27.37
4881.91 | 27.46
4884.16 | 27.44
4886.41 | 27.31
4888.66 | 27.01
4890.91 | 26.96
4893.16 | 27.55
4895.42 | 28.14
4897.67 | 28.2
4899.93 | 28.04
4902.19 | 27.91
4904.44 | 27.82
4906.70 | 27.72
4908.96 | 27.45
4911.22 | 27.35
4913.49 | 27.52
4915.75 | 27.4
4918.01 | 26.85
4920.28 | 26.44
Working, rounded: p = 28.3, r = 28.3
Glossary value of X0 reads 1.00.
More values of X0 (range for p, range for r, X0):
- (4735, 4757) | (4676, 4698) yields 1.01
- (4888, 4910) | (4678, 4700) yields 1.03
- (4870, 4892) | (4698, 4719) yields 1.04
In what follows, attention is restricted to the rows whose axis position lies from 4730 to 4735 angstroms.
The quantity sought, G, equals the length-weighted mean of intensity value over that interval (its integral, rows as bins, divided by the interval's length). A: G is 28.3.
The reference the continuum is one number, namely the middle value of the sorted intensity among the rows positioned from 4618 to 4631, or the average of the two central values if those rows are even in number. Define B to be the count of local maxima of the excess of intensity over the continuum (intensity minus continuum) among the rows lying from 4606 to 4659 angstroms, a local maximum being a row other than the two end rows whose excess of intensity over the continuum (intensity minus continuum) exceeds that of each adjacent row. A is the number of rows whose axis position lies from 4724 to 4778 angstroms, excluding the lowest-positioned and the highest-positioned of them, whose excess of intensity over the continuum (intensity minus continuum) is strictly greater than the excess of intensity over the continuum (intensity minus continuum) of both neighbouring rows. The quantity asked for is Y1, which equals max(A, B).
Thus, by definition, 5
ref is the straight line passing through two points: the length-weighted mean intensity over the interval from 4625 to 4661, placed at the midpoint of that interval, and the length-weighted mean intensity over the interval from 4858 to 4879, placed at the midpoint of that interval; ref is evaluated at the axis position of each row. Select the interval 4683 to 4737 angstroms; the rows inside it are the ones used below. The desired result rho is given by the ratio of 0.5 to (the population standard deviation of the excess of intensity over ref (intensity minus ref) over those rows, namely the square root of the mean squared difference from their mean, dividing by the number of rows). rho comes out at 1.39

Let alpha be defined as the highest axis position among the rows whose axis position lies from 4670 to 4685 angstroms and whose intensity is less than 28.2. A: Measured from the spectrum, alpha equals 4670.78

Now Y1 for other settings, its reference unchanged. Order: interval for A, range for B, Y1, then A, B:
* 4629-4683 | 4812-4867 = 5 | 5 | 3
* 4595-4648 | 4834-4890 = 3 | 3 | 2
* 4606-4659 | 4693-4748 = 5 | 4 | 5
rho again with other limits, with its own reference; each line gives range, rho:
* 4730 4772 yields 2.19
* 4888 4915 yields 1.16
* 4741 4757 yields 4.66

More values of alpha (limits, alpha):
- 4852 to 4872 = 4870.68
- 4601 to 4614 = 4602.46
